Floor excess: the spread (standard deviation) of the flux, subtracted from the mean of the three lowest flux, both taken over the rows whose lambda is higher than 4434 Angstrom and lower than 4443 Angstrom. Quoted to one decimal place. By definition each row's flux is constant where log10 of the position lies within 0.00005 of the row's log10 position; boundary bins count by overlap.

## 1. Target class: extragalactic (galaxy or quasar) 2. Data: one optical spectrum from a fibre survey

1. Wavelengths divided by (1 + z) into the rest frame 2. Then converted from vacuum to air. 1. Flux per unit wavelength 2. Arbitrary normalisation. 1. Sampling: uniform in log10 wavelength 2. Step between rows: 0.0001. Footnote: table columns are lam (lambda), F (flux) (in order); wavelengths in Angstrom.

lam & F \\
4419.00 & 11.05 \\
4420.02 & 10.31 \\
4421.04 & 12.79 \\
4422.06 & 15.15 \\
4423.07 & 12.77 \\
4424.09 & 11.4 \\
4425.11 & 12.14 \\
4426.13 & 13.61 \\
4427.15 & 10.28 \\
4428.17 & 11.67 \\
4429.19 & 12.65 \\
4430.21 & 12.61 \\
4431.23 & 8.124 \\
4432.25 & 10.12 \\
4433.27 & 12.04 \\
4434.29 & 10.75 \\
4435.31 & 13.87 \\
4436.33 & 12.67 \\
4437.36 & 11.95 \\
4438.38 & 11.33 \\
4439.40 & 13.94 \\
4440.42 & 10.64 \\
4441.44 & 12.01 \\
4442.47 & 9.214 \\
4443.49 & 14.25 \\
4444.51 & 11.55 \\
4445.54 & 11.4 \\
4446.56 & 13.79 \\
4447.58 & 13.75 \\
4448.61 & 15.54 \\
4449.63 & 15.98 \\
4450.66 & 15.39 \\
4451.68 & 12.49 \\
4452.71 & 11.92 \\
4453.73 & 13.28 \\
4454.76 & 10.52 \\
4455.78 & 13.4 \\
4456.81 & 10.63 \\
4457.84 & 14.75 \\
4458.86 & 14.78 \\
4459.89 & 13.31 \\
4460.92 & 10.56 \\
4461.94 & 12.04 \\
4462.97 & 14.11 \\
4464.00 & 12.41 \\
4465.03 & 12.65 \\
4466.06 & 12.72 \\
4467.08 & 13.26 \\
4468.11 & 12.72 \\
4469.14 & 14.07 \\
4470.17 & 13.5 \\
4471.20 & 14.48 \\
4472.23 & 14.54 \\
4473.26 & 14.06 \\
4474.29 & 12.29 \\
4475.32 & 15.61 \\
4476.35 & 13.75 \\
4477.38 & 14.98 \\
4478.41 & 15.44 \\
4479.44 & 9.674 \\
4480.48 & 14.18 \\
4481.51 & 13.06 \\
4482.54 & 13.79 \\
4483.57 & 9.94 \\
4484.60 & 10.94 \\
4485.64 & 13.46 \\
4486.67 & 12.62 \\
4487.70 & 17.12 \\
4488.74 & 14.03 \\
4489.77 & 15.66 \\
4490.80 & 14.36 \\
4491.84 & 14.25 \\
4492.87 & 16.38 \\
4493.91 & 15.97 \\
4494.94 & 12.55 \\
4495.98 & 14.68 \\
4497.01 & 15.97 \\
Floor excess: 8.7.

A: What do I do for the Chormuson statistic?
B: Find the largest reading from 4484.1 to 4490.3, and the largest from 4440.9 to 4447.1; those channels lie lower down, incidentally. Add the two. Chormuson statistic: 31.4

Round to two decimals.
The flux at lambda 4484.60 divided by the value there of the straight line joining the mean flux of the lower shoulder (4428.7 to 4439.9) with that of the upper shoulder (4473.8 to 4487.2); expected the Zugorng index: 0.83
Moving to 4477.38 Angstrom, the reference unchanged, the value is 1.15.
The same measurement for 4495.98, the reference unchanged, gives 1.09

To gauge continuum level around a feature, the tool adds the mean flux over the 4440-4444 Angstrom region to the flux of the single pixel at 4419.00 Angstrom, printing 23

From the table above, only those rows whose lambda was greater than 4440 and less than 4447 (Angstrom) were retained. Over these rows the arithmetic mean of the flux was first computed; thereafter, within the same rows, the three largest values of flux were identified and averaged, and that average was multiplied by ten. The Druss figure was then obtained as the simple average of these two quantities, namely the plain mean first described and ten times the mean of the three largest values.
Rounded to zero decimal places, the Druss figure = 73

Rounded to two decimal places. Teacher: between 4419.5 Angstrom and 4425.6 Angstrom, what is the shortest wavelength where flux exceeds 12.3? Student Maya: 4421.04 Angstrom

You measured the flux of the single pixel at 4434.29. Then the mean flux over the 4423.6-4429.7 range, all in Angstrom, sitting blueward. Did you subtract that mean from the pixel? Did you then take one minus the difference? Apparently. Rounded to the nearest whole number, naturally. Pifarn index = 2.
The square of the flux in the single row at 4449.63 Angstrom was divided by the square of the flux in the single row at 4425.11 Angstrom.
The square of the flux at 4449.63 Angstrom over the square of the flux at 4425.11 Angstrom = 1.7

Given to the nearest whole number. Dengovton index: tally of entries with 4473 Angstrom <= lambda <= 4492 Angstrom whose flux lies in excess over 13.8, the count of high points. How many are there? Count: 10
